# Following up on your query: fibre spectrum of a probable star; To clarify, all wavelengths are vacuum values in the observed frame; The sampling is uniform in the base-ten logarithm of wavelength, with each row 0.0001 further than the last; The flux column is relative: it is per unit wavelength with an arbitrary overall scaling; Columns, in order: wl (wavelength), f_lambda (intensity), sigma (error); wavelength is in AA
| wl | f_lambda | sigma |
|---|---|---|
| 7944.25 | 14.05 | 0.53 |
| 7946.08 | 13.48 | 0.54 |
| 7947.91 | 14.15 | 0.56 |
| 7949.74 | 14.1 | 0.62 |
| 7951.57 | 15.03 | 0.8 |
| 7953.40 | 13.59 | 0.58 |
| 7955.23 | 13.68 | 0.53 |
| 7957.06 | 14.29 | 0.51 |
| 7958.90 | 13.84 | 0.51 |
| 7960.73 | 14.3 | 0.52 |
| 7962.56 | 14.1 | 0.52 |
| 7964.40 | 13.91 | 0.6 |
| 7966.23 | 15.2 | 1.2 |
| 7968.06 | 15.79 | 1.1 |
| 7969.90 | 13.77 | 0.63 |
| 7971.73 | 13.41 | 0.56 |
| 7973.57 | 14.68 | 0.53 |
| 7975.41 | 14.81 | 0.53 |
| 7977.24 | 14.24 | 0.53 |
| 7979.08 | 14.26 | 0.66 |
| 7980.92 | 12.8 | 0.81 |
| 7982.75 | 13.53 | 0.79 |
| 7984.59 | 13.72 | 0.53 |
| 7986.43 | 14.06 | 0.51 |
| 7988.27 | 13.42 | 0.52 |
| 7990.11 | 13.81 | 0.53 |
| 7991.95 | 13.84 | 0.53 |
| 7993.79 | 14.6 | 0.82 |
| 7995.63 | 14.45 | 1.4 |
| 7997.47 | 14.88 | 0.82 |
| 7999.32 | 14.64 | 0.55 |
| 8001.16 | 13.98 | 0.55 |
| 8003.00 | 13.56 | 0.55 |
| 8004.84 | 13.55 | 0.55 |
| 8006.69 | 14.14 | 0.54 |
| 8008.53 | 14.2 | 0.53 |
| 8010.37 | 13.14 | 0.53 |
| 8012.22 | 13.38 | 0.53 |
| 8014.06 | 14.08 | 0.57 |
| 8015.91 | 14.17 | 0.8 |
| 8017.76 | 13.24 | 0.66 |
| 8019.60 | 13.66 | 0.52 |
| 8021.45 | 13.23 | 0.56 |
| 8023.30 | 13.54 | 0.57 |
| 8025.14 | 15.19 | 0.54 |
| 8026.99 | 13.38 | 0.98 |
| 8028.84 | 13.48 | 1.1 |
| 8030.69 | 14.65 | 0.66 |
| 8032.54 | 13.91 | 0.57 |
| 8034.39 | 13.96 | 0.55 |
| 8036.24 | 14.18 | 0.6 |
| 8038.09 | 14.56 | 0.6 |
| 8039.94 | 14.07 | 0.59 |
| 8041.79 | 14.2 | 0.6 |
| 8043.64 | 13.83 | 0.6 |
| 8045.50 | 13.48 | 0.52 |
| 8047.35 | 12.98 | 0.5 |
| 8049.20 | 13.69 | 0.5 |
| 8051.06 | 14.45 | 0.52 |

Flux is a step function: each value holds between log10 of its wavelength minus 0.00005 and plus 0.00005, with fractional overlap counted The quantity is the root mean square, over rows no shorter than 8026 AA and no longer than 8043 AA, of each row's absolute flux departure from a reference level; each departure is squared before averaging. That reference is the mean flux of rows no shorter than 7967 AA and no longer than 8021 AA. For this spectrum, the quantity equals 0.41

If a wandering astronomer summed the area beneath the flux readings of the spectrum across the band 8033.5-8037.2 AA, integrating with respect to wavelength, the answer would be 52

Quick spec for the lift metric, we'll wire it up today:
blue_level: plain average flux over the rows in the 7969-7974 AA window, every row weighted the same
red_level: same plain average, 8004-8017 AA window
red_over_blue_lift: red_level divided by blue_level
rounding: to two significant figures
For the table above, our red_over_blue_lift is 0.99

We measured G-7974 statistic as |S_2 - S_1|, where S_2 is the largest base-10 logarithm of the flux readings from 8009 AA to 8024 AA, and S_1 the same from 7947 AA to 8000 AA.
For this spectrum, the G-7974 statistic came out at 0.047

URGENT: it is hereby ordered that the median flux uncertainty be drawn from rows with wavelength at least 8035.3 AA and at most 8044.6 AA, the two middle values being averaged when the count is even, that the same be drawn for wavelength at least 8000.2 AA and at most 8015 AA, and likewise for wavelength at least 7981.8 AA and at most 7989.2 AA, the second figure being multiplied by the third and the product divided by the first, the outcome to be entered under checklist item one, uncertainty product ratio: 0.477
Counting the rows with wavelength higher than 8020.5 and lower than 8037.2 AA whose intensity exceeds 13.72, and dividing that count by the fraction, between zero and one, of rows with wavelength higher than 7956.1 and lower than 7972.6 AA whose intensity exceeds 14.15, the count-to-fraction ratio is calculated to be 11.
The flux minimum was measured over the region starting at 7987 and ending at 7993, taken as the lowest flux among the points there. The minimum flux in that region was 13.42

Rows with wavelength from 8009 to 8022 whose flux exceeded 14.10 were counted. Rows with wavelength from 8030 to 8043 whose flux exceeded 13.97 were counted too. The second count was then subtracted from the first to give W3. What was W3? -4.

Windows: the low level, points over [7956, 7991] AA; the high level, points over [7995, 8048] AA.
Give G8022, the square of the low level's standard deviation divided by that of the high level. 1.5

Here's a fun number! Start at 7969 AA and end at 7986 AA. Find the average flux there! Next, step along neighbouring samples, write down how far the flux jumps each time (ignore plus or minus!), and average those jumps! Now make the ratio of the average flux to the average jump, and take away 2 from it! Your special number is 22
